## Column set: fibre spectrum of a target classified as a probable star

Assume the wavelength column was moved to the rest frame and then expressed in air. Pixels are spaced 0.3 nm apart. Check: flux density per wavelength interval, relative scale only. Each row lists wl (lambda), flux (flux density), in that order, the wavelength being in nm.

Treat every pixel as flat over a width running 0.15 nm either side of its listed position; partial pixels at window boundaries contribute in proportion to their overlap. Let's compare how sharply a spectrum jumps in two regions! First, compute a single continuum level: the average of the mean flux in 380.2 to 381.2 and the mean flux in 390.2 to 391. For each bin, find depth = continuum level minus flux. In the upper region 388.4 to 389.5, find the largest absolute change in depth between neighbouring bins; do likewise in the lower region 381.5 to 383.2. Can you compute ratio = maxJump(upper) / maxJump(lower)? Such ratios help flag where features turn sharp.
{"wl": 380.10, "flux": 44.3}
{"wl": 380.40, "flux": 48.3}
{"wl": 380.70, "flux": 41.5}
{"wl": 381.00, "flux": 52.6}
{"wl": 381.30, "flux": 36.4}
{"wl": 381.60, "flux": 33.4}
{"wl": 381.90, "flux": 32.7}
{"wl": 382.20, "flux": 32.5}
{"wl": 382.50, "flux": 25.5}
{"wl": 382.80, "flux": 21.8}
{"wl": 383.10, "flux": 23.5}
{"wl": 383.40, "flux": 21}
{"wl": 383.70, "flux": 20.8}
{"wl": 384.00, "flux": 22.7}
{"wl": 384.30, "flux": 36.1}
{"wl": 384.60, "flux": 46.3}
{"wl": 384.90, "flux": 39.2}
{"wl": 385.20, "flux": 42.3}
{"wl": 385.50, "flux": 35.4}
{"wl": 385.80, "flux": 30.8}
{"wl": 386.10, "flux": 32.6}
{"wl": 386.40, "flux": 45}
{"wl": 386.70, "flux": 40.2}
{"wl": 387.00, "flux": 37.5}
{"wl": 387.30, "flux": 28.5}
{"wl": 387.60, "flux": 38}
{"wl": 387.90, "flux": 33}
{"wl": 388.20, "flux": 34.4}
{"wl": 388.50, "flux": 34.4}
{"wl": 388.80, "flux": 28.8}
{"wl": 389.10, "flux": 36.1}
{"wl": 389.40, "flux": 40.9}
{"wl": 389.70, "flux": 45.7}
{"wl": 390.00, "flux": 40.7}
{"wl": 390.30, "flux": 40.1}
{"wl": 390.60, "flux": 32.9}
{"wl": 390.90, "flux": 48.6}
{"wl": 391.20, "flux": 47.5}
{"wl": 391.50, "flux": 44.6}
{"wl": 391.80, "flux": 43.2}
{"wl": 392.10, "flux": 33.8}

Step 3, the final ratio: 1.0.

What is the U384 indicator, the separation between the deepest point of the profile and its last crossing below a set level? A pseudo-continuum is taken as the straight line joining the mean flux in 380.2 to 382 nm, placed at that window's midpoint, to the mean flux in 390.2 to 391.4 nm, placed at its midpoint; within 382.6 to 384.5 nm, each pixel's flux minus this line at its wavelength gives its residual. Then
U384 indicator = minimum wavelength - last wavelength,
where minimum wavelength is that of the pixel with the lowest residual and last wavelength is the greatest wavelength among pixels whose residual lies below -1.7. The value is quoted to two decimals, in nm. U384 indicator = -0.60 nm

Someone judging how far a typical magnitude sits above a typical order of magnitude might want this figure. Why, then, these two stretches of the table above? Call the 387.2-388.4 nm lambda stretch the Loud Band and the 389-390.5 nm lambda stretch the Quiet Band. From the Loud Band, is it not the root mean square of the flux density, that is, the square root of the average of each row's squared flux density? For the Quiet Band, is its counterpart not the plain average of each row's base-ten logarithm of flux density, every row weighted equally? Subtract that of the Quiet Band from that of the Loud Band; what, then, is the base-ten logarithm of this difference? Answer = 1.51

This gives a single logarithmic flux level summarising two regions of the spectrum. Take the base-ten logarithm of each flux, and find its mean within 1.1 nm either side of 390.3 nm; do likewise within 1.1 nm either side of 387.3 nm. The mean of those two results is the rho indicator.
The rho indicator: 1.59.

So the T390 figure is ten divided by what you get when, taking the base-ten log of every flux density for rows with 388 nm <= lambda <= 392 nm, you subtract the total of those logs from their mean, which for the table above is -0.522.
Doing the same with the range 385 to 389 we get -0.539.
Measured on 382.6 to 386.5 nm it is -0.560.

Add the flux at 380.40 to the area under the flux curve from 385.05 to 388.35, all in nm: 168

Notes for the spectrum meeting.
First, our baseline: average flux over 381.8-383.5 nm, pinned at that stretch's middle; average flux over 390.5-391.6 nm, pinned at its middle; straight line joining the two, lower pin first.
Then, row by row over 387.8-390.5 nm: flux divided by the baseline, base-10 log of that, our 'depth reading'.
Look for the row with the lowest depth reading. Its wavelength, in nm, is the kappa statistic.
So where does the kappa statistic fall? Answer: 388.80 nm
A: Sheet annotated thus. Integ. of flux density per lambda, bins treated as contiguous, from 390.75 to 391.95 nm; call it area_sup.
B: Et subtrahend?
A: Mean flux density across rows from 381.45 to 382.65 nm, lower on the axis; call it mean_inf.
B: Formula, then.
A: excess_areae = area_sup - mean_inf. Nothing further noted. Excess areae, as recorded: 24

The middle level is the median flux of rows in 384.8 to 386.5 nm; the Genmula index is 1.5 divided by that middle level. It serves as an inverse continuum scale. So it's 0.0402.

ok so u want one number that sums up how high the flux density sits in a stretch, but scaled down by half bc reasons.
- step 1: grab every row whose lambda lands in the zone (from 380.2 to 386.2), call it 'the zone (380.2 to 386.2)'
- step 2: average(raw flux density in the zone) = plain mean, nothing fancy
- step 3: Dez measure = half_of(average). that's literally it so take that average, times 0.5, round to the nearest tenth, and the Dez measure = 16.9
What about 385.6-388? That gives 17.9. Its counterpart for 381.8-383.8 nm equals 12.7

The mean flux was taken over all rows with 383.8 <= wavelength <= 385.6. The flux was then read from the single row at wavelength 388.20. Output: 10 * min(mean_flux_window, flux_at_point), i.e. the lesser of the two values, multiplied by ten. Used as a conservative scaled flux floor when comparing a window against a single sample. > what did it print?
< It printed 344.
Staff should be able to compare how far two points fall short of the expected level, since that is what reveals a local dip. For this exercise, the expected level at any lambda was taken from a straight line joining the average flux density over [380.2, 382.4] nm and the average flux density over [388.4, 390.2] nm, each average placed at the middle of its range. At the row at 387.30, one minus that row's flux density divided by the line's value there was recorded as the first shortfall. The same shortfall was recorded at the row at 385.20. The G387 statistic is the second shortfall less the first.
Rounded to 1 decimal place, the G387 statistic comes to -0.3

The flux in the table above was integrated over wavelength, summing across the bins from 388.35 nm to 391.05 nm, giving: 104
